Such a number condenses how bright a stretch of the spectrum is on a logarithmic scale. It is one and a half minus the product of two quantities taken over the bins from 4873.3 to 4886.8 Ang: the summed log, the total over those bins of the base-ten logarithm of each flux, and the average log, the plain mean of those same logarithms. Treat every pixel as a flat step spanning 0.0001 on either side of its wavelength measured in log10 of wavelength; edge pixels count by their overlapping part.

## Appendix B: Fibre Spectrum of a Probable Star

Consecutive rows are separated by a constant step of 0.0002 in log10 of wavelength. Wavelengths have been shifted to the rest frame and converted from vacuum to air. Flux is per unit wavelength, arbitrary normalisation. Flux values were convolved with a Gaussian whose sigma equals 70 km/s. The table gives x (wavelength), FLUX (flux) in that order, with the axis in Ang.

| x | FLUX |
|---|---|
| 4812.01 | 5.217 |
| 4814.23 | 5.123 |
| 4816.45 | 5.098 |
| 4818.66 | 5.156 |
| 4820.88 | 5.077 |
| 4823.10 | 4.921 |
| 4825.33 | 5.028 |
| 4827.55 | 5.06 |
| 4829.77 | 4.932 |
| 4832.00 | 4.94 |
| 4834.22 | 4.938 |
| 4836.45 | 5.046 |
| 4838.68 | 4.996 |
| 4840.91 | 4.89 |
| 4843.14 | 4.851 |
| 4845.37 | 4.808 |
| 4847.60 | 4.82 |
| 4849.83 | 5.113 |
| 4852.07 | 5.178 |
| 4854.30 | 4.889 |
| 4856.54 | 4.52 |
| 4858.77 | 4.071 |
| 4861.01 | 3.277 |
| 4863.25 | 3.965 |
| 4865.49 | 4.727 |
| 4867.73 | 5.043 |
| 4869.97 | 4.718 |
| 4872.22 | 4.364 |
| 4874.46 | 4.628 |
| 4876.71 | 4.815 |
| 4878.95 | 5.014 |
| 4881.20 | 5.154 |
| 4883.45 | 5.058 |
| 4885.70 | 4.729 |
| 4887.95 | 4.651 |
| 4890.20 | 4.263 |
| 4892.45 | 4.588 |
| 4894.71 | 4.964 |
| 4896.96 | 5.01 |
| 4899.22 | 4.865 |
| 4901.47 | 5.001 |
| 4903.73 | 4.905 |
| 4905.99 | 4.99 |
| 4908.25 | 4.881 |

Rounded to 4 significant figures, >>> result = -1.355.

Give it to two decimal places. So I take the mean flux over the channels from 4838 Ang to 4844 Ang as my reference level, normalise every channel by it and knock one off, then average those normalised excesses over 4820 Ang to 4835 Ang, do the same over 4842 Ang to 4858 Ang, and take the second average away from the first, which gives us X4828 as 0.02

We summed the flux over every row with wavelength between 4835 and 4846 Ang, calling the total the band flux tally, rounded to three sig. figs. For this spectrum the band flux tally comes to 24.6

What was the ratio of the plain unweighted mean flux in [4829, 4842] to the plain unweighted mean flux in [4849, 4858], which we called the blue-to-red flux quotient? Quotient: 1.01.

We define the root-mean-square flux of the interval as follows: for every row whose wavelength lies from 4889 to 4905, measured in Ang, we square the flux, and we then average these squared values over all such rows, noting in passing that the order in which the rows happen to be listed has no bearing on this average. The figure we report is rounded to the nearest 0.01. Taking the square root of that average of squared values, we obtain 4.81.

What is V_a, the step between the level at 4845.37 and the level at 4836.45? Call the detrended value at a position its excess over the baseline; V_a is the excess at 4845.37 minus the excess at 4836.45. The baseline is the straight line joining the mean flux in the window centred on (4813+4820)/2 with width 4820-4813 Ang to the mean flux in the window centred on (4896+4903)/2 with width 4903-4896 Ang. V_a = -0.2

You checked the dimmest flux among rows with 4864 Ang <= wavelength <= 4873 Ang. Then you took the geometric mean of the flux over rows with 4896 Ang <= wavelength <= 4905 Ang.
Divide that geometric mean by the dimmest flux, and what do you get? 1.13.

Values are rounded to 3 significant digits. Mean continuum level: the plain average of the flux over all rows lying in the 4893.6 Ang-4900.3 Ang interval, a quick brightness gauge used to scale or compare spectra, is 4.95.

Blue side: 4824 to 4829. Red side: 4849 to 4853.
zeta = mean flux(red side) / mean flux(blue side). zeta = 1.02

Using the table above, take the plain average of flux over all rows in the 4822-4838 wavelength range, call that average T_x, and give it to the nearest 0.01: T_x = 4.98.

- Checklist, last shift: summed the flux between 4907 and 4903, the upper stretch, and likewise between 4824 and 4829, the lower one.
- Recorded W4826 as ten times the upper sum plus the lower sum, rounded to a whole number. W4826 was 109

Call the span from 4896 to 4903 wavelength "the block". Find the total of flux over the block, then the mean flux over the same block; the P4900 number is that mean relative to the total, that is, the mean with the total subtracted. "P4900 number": -9.9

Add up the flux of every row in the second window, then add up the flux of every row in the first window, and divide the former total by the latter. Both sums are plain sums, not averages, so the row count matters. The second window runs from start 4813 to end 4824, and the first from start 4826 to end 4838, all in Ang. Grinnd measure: 1.018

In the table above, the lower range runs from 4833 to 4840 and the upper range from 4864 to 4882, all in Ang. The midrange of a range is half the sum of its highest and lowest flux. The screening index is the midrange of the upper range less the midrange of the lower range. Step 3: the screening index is -0.23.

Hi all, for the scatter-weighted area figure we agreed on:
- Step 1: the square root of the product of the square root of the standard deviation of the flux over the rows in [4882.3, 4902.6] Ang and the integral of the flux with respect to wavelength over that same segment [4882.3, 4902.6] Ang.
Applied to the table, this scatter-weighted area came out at 7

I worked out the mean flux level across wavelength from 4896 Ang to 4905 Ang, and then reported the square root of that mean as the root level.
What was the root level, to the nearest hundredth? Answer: 2.22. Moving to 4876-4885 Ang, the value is 2.24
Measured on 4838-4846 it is 2.21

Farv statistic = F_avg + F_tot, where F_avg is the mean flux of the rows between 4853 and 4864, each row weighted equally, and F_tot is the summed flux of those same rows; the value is 24.9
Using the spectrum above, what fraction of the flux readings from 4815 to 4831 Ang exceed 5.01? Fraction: 0.7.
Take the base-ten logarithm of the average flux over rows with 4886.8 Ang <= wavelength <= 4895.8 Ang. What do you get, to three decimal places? 0.664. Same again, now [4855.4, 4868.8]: 0.630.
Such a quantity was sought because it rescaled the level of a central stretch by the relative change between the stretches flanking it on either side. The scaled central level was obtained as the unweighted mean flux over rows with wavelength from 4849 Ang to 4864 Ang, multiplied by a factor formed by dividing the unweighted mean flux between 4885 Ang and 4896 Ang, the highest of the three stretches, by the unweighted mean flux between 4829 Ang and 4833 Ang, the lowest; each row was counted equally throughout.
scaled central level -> 4.2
